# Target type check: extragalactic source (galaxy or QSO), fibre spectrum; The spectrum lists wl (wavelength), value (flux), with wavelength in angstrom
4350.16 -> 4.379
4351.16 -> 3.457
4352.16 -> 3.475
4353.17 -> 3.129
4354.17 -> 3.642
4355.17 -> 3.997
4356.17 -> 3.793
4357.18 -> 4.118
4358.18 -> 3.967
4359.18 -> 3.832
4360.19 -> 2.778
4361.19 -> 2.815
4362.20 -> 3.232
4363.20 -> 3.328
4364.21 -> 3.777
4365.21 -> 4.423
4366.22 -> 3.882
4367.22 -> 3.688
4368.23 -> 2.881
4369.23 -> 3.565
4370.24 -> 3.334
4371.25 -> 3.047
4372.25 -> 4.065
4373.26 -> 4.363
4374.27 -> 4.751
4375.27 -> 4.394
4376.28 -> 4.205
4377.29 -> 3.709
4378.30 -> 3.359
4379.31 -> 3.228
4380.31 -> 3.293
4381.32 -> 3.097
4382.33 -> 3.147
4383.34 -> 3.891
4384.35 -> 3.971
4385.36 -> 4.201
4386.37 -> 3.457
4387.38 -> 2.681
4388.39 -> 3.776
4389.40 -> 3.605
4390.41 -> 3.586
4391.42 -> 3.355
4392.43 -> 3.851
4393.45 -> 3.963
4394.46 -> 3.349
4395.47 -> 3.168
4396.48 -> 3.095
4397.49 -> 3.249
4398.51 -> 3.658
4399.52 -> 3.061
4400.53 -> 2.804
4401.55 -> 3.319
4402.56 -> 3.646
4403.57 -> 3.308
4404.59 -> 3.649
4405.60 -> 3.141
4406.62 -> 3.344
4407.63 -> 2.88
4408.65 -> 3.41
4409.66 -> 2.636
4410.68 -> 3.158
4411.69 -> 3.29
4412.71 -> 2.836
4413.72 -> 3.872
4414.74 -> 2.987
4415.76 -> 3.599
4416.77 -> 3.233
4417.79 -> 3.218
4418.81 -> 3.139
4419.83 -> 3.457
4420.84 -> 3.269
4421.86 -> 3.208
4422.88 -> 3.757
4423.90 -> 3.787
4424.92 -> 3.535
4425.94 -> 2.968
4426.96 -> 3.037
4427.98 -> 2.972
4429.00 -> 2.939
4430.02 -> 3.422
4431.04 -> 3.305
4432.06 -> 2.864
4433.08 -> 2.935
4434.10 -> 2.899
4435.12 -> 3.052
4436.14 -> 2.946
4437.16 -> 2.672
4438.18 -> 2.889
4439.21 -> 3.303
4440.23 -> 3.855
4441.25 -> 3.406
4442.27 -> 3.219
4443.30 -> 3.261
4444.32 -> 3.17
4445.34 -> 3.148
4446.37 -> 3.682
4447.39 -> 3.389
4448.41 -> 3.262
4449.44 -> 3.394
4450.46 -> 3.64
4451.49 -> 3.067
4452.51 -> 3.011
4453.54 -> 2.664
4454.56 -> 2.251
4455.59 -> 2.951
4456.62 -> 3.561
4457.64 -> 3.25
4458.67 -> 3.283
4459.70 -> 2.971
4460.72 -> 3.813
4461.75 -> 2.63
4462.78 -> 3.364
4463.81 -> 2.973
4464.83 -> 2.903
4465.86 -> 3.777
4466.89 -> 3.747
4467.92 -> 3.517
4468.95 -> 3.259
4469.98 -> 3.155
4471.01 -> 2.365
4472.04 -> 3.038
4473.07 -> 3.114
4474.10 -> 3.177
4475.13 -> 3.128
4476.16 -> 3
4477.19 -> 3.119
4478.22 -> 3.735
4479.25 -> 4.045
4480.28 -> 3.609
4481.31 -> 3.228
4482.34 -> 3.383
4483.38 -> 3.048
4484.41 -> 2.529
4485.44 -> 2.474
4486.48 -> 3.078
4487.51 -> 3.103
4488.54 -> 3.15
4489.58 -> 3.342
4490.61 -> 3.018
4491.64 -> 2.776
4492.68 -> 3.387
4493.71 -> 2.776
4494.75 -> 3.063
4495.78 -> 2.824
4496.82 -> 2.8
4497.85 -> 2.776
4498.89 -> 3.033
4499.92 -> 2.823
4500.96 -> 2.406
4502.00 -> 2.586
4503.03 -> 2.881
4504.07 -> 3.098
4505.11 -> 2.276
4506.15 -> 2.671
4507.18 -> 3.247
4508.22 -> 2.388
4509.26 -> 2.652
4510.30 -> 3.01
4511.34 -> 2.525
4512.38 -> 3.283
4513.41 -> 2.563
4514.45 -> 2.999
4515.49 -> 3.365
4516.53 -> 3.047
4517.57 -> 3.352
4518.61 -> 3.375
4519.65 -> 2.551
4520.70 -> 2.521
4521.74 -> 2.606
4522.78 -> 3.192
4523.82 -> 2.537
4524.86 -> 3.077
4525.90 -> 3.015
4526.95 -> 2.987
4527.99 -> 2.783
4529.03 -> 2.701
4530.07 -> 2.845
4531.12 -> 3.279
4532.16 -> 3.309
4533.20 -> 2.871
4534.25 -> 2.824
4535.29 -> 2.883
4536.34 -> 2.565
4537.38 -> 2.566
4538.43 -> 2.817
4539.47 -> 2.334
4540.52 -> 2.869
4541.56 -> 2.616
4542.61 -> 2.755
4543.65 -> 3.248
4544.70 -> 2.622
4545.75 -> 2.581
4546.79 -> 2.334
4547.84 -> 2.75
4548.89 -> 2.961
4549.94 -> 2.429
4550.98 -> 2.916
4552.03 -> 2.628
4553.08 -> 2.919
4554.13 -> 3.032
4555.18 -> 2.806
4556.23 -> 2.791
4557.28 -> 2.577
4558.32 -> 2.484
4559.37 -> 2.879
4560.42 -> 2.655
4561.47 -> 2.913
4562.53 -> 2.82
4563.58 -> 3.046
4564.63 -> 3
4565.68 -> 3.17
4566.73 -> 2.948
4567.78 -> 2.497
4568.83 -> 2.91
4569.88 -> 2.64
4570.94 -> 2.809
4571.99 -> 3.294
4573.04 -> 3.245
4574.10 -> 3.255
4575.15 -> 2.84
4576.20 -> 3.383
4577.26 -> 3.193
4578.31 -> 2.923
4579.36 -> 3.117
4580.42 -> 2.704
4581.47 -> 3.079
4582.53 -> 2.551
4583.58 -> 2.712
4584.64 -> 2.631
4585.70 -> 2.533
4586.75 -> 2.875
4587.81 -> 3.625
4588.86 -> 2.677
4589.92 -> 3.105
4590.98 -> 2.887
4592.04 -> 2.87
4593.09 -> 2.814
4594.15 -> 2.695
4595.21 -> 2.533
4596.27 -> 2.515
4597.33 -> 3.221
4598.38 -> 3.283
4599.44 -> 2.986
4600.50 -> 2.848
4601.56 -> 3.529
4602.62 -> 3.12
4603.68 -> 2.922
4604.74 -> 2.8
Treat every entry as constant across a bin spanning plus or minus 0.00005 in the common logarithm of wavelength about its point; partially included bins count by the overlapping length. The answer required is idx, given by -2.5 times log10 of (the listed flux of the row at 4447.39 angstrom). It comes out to -1.33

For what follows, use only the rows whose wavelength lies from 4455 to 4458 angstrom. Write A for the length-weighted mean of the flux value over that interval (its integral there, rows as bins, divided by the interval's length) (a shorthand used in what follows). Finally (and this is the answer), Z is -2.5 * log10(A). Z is -1.272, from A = 3.23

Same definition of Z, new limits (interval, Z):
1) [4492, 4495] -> -1.212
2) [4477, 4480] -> -1.418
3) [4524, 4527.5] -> -1.184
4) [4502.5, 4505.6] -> -1.101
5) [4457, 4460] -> -1.263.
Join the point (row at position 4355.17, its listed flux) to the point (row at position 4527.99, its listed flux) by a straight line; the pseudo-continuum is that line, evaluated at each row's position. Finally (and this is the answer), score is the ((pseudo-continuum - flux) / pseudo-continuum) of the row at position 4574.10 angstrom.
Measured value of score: -0.32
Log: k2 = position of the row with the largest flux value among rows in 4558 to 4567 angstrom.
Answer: 4565.68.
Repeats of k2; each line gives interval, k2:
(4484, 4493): 4492.68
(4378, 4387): 4385.36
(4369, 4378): 4374.27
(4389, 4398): 4393.45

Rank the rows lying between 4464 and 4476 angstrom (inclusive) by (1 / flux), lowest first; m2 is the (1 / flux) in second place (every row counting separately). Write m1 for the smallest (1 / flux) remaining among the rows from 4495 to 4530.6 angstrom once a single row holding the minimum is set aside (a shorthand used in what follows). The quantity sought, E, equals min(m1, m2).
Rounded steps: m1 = 0.297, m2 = 0.27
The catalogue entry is 0.267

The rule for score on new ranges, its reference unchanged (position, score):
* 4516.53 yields -0.06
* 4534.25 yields -0.03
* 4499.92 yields 0.05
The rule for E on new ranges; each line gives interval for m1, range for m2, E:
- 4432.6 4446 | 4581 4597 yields 0.294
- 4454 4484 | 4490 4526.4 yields 0.262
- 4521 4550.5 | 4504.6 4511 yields 0.305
